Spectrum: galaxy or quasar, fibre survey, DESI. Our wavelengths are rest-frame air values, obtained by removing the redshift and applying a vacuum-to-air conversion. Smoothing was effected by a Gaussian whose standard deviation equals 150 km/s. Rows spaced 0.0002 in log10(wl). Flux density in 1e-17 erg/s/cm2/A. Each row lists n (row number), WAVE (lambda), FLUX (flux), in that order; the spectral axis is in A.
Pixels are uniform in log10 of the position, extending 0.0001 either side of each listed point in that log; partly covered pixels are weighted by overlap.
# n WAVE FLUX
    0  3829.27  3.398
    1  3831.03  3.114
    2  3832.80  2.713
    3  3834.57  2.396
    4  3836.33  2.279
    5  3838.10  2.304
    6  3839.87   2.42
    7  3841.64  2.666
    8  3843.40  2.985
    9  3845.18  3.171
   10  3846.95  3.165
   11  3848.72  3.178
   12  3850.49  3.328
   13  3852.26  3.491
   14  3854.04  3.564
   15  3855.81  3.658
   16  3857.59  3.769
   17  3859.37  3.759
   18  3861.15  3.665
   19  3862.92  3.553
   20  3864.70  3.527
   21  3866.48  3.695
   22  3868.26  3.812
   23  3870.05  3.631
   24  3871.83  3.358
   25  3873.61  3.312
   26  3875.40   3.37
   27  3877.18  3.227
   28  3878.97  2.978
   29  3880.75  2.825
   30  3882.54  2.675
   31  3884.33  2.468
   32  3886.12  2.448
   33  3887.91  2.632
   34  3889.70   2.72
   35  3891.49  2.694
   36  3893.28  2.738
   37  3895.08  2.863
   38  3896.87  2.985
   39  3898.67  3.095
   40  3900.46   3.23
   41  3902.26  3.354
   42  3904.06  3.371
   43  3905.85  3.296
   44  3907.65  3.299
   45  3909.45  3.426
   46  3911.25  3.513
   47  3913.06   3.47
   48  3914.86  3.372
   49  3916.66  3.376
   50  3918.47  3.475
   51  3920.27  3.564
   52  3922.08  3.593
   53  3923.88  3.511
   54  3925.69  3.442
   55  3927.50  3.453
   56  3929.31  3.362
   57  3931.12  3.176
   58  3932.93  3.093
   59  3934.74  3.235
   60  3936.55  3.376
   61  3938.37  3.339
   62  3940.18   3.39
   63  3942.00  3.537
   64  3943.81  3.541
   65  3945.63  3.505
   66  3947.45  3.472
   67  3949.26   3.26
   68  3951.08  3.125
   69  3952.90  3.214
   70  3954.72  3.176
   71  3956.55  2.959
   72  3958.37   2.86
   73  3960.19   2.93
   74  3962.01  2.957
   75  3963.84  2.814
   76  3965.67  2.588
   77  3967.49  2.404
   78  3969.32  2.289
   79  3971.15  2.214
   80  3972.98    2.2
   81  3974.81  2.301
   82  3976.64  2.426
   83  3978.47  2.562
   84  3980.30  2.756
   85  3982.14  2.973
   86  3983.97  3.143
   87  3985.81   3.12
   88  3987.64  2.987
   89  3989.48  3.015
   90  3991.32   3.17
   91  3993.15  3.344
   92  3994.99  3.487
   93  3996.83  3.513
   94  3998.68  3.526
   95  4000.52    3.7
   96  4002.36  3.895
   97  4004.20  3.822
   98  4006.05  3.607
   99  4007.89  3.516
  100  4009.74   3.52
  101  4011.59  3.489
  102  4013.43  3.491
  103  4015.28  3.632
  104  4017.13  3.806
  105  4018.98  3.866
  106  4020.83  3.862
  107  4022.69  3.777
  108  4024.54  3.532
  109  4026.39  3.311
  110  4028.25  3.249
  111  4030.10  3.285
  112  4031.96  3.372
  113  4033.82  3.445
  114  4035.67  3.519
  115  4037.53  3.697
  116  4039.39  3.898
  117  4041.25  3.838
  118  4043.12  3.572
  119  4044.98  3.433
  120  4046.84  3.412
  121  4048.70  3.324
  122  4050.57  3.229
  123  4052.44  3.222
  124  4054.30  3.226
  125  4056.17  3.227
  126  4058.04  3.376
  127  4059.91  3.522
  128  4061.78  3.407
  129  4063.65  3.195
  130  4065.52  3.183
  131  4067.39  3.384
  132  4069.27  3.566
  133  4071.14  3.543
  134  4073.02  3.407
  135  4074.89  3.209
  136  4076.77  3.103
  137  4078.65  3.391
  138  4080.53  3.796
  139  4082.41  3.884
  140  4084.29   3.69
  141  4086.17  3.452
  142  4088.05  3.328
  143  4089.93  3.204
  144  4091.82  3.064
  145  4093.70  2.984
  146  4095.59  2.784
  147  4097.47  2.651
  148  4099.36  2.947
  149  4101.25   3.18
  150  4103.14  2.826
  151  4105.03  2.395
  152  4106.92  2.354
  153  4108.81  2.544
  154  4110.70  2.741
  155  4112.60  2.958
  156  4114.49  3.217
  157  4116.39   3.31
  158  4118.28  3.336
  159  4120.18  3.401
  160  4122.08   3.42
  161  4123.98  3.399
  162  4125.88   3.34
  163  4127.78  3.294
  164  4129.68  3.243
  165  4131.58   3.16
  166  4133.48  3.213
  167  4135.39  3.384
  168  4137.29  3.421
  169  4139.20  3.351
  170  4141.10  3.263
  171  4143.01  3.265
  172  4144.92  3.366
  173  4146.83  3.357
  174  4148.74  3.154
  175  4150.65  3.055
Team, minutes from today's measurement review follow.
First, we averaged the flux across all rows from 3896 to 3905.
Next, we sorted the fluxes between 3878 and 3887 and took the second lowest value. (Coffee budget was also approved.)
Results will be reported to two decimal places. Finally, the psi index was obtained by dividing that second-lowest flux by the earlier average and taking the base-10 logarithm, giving -0.11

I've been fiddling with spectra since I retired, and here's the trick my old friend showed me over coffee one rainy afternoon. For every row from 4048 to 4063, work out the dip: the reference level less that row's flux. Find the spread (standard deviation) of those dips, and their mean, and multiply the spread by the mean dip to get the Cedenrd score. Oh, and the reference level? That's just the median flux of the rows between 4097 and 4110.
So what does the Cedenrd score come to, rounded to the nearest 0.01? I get -0.07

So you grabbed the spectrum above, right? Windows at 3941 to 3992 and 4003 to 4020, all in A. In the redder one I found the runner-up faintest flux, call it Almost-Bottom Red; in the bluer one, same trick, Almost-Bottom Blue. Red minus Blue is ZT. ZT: 1.28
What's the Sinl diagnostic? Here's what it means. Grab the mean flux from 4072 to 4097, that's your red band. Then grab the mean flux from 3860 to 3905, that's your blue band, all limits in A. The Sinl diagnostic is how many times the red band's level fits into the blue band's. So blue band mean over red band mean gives 0.94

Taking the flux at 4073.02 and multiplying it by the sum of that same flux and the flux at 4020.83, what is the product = 25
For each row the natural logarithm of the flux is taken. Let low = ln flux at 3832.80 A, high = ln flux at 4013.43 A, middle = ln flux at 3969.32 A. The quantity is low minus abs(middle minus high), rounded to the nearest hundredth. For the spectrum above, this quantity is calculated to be 0.58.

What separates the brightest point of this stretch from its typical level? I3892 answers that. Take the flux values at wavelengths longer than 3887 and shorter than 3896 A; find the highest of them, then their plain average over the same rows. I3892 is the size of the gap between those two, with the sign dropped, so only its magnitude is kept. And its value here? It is 0.13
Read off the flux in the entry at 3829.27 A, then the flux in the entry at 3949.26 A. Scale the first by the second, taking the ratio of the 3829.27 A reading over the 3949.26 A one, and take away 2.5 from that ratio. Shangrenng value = -1.46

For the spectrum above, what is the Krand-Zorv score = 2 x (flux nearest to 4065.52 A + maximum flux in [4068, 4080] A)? 13.5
